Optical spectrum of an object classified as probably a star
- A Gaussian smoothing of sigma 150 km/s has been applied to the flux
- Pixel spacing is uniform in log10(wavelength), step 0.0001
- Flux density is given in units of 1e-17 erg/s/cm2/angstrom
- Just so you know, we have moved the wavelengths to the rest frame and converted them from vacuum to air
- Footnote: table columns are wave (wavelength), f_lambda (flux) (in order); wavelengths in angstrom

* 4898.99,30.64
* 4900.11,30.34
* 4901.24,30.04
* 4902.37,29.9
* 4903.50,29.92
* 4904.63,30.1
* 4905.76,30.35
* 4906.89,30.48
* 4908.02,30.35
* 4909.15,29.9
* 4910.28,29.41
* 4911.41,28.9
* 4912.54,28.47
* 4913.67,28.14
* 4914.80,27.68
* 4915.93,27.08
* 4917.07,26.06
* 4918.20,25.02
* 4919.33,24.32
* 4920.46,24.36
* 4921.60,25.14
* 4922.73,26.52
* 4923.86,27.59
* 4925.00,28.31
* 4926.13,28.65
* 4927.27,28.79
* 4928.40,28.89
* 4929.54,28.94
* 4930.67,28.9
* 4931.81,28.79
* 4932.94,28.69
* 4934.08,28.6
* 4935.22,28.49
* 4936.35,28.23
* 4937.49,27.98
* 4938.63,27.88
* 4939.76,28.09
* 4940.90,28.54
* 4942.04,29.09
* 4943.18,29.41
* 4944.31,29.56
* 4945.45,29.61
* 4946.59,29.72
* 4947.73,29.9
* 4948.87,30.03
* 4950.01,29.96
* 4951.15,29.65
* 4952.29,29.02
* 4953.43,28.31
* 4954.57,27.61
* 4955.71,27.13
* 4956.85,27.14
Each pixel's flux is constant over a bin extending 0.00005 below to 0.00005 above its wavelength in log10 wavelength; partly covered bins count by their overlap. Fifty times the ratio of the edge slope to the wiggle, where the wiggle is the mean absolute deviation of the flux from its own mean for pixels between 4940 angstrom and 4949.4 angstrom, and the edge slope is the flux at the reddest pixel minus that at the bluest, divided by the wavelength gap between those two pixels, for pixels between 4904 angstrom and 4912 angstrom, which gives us -25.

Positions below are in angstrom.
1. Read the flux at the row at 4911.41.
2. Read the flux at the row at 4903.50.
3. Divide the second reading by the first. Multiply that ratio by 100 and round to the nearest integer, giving 104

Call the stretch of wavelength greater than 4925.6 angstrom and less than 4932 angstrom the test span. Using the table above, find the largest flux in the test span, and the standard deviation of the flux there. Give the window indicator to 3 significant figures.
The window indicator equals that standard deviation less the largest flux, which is -28.8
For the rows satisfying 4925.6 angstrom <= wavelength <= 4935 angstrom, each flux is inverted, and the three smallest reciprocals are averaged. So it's 0.0346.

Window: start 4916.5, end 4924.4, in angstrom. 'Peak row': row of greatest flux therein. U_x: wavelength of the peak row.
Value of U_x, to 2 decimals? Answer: 4923.86 angstrom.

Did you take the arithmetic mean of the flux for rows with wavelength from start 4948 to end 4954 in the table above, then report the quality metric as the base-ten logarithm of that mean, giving 1.47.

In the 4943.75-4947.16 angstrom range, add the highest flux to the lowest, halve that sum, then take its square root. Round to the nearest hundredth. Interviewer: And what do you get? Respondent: 5.44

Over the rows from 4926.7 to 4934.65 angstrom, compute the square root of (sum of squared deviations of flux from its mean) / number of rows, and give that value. 0.11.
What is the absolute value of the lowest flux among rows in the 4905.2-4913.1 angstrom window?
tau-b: 28.5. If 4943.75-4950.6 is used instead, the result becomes 29.6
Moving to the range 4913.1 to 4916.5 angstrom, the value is 27.1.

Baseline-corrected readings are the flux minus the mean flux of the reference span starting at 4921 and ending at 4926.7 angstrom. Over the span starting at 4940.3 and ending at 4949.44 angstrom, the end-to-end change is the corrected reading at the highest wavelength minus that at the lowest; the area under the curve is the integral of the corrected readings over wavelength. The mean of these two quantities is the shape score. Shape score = 11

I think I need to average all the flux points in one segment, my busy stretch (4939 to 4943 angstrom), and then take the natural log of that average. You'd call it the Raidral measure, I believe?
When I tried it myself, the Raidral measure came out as 3.35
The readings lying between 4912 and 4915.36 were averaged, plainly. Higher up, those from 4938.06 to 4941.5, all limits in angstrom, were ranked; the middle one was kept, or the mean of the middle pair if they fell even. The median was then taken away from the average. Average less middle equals 0.0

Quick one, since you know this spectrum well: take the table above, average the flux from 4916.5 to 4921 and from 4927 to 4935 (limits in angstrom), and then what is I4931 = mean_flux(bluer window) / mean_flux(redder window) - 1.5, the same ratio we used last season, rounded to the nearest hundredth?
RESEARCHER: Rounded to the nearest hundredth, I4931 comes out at -0.63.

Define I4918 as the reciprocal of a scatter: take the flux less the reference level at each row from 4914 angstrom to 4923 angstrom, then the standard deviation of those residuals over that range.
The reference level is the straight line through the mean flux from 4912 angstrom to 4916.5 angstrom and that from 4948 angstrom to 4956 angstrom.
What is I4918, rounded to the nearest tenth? 0.8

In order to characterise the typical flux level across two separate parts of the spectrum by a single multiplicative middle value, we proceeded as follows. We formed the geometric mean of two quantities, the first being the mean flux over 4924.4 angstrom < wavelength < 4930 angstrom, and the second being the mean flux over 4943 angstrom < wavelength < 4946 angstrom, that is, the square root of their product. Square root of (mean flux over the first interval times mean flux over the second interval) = 29.1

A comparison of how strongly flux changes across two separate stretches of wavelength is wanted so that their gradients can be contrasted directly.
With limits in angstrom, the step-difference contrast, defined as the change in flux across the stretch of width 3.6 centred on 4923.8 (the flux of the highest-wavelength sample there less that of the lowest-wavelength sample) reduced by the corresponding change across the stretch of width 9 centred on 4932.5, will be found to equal 2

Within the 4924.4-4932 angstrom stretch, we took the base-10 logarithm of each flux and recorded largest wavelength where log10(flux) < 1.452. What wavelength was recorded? 4925.00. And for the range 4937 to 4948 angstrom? 4939.76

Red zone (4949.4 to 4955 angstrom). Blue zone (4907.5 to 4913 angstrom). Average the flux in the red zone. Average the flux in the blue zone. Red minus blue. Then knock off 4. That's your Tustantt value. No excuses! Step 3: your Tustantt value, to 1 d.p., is -4.5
